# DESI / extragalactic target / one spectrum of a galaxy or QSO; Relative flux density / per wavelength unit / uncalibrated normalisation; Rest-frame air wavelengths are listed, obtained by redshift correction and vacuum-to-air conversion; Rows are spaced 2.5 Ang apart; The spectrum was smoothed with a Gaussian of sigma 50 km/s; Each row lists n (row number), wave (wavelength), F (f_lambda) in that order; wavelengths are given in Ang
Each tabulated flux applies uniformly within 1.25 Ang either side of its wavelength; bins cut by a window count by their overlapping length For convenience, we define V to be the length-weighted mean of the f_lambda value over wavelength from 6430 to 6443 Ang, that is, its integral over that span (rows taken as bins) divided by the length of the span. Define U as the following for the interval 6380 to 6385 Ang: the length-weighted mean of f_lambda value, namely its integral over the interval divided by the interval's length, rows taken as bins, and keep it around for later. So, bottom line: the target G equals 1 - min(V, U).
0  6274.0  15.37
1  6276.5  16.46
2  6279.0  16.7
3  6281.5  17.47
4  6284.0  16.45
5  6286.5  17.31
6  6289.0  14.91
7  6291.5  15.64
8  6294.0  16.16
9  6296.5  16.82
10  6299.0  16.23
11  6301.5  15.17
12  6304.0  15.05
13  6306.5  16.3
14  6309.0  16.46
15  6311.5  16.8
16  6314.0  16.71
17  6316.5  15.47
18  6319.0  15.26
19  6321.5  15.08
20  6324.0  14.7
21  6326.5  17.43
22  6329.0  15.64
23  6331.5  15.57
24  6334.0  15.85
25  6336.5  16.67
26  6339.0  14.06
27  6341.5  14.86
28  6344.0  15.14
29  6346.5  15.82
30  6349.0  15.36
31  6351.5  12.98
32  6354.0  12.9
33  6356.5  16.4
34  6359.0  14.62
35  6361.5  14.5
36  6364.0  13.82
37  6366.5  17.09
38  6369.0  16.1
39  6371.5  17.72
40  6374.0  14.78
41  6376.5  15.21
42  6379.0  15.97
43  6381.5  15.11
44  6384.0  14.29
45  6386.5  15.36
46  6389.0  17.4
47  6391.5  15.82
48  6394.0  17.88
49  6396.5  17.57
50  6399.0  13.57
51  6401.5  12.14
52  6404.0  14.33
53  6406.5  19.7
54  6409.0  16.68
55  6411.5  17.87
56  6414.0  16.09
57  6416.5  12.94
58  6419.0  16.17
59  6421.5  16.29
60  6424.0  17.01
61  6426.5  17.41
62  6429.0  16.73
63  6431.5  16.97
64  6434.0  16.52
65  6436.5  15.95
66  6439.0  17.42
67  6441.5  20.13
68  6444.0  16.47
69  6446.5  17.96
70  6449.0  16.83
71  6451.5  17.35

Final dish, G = -13.8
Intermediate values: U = 14.8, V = 17.4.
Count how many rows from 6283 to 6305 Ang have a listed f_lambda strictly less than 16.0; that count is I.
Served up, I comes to 4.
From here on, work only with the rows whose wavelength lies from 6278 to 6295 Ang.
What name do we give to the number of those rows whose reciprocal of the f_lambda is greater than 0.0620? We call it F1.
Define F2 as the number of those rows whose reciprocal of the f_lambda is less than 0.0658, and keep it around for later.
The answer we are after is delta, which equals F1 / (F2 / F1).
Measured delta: 0.7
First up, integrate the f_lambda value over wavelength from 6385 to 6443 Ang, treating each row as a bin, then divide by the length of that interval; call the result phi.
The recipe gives 16.4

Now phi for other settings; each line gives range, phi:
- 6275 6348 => 15.9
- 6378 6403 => 15.5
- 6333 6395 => 15.4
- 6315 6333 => 15.6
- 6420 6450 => 17.1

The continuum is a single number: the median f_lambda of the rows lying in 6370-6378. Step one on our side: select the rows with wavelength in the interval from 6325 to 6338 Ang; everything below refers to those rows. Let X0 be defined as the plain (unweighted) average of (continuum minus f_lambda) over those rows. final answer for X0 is -1.02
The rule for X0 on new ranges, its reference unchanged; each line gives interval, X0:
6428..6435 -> -1.53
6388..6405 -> -0.32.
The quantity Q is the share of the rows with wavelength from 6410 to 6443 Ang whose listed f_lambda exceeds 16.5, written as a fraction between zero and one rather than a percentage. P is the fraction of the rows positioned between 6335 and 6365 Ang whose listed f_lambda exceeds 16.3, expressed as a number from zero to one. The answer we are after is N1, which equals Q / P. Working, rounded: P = 0.2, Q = 0.62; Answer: 3.7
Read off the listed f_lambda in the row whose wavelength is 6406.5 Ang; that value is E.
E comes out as 19.7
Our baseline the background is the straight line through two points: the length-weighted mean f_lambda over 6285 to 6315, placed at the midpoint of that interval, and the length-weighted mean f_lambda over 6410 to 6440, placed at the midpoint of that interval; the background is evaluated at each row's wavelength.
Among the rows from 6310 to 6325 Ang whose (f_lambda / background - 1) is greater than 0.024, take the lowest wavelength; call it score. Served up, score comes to 6311.5 Ang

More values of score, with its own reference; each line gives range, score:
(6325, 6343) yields 6326.5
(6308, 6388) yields 6311.5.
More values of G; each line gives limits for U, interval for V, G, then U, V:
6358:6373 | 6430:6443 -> -14.6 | 15.6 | 17.4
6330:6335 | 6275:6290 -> -14.7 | 15.7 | 16.6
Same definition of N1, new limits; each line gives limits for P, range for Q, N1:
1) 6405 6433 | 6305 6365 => 0.3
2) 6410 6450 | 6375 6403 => 0.4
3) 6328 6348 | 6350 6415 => 2.5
